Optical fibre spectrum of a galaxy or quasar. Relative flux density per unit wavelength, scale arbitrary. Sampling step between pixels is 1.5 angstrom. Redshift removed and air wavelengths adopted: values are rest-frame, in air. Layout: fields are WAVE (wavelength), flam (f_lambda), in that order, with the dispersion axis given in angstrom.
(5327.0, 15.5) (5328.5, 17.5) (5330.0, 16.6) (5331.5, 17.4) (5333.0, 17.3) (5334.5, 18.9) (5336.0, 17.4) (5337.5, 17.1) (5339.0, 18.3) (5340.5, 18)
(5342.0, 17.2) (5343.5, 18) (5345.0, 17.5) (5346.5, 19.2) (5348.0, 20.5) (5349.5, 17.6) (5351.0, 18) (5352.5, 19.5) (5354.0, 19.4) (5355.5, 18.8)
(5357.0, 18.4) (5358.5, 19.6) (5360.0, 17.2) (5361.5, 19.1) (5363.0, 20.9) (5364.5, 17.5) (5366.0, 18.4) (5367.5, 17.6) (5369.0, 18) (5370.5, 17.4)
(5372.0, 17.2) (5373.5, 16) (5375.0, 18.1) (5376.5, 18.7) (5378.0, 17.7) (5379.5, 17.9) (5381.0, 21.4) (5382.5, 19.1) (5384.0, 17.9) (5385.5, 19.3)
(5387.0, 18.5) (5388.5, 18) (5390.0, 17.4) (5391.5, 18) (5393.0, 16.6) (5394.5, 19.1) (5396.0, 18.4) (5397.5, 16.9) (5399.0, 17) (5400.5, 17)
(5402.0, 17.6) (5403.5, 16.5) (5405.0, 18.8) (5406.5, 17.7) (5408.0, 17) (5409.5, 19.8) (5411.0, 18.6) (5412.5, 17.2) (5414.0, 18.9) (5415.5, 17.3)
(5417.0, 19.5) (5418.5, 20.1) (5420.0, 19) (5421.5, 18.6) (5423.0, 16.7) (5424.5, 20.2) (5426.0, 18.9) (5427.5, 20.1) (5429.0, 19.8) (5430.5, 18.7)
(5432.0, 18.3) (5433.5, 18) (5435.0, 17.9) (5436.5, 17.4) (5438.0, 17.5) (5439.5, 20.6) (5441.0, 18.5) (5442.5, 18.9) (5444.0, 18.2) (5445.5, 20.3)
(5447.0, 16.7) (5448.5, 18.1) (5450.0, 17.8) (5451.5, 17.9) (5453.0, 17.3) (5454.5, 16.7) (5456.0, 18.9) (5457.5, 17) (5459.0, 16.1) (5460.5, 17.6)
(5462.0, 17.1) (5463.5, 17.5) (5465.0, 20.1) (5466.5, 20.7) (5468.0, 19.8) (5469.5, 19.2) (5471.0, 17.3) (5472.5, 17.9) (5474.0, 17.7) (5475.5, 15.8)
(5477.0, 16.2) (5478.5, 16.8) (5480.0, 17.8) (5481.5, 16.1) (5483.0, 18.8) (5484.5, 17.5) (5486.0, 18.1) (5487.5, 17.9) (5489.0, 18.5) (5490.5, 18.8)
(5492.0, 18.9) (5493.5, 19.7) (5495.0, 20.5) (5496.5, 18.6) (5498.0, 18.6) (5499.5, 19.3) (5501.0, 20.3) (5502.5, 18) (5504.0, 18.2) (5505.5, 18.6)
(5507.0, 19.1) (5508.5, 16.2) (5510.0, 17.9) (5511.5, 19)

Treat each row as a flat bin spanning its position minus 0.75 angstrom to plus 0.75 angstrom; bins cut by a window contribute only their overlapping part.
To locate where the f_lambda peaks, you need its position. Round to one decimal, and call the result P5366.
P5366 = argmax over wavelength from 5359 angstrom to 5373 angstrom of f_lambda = 5363.0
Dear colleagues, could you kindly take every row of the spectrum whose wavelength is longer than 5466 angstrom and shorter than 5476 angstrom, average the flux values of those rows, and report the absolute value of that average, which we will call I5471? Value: 18.3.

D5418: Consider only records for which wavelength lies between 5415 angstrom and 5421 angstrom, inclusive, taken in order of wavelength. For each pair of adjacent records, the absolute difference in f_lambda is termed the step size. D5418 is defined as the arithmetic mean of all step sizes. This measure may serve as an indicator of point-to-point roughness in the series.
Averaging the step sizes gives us 1.30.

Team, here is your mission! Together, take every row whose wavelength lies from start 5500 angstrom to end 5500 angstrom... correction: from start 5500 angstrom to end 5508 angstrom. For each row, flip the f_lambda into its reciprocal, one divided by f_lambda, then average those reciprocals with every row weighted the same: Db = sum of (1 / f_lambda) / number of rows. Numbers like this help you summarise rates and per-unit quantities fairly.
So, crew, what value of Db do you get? 0.053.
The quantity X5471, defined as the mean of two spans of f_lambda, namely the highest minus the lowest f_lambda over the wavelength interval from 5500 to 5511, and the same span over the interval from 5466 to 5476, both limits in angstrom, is 4.5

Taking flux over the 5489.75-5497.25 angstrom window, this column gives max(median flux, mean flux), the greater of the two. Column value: 19.3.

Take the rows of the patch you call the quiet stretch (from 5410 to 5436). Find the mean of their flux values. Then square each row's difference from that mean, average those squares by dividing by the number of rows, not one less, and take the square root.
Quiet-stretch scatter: 1.02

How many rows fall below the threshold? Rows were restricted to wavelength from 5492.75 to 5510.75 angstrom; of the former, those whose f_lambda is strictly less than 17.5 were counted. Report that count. 1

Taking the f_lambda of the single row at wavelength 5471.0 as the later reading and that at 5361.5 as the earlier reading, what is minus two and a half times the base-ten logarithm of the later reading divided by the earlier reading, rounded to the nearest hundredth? 0.11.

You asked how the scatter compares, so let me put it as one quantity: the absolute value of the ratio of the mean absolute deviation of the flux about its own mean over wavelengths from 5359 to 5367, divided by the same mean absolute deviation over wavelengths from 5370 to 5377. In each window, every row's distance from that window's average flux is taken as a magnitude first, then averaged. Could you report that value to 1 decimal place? 1.5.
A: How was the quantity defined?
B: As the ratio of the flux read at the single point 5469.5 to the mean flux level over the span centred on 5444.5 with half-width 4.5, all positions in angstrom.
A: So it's 1.04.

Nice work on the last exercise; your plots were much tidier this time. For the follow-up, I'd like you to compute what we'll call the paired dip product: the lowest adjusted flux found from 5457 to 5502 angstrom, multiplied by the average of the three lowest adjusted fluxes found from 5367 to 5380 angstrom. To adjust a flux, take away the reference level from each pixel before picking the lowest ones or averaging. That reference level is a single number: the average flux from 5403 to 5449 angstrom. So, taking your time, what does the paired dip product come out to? 4.5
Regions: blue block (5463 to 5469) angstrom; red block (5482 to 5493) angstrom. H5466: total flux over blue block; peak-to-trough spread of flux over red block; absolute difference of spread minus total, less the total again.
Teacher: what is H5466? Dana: -1.4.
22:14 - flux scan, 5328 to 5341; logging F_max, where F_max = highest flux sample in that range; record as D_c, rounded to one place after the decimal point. 18.9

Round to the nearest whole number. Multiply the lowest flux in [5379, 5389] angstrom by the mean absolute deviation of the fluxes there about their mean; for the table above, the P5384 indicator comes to 16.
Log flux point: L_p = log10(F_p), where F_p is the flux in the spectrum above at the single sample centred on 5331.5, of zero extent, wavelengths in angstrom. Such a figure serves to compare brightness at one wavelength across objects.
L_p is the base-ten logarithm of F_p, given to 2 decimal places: 1.24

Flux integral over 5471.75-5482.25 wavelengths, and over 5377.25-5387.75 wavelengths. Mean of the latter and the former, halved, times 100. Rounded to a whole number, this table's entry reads 9379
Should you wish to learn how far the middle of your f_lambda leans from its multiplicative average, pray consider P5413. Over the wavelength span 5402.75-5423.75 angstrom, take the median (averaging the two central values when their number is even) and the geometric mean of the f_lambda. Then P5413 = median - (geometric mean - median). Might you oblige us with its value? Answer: 19.0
